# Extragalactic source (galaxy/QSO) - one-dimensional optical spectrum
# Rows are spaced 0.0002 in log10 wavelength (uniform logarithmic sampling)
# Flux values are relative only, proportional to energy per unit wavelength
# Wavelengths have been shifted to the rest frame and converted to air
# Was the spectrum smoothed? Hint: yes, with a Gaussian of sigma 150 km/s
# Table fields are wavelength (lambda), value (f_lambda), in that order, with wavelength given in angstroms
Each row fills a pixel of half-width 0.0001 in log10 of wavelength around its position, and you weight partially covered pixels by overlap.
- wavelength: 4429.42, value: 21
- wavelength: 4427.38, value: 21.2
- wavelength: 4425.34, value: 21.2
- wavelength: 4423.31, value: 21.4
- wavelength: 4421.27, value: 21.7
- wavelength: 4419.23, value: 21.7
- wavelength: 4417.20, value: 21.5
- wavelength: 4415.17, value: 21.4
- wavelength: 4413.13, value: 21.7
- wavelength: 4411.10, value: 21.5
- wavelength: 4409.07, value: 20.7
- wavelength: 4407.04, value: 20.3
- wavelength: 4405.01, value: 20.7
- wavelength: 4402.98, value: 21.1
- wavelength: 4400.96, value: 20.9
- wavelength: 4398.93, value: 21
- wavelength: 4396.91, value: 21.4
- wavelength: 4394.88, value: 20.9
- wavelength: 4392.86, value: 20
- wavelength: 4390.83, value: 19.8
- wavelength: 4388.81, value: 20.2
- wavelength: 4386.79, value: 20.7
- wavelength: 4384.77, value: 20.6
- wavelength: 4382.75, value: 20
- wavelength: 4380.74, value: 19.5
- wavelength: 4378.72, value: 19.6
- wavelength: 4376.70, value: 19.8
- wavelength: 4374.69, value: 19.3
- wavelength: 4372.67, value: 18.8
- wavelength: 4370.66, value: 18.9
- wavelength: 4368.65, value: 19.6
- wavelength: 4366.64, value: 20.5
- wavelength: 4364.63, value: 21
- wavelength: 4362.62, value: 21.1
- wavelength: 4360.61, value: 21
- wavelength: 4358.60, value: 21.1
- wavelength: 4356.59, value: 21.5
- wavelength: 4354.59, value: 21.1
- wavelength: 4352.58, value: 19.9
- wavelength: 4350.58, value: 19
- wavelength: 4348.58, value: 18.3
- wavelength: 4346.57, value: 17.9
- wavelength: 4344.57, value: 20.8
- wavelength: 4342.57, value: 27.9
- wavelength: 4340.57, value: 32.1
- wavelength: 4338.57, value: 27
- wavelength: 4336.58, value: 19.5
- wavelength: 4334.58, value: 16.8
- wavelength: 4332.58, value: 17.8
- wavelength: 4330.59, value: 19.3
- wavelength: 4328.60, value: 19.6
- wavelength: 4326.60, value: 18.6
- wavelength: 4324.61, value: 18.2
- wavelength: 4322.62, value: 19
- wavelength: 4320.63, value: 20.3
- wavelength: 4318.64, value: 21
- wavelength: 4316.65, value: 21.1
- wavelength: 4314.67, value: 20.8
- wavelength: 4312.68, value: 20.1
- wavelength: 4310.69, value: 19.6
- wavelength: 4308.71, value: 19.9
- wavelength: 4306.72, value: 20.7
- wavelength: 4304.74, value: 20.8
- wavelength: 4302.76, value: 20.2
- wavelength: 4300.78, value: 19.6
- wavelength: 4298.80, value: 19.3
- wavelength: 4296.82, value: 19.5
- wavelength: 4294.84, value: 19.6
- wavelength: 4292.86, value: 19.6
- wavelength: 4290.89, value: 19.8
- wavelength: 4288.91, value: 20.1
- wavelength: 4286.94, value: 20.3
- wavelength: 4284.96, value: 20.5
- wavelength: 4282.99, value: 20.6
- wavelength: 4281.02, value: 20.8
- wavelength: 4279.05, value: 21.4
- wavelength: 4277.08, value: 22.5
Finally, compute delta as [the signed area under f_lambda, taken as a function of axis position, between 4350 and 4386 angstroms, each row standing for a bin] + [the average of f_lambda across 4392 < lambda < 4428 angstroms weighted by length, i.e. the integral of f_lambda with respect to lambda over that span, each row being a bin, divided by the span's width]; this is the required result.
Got 746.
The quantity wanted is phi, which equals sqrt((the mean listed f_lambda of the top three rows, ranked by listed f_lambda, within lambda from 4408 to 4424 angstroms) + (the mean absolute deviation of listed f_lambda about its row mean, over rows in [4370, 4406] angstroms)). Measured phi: 4.7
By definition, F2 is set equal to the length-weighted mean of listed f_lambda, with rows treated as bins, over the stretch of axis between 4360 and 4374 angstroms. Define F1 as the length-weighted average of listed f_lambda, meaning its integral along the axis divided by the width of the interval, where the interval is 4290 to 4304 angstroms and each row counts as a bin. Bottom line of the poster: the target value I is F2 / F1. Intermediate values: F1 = 19.7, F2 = 20.1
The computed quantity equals 1.02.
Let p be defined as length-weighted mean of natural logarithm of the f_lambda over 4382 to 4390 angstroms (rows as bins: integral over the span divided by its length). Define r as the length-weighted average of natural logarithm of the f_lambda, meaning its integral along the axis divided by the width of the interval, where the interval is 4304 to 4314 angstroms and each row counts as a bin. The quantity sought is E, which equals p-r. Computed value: 0.010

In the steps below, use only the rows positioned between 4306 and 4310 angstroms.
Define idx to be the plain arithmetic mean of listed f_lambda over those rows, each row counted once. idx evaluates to 20.3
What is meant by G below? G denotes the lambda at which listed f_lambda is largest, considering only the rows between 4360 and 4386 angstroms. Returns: 4362.62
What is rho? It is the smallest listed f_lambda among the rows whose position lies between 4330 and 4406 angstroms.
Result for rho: 16.8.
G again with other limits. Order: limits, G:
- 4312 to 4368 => 4340.57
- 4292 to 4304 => 4302.76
